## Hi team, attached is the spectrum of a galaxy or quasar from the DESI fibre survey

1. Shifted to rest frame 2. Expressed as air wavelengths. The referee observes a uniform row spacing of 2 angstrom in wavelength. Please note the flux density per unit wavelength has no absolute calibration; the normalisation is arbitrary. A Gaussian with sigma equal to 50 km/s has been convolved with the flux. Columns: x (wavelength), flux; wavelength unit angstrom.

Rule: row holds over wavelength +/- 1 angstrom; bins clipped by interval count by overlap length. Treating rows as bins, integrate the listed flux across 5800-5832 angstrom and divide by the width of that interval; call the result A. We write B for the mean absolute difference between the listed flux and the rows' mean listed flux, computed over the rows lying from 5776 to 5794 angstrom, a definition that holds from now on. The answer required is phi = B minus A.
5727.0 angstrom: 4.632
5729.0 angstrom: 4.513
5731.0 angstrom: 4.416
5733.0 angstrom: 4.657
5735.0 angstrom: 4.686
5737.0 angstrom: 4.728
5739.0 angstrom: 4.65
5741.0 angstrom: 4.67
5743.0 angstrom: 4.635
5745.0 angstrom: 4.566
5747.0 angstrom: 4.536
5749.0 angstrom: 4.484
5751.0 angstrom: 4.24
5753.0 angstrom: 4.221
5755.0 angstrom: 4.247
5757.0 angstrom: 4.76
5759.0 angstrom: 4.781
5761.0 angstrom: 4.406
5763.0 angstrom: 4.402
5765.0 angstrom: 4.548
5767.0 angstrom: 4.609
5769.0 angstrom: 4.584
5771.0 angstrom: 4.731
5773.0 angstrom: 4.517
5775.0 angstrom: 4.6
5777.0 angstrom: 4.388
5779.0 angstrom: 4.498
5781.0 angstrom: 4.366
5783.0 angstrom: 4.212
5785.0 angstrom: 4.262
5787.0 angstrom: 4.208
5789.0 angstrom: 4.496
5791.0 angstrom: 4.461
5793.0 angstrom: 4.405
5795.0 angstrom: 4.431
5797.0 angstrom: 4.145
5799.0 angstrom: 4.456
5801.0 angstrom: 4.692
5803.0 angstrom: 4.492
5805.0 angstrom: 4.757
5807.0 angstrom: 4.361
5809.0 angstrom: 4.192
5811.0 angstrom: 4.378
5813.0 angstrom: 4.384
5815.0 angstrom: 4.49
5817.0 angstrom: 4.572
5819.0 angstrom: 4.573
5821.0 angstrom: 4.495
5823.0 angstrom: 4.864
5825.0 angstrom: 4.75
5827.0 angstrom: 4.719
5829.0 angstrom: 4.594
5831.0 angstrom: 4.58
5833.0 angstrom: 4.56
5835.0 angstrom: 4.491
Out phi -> -4.463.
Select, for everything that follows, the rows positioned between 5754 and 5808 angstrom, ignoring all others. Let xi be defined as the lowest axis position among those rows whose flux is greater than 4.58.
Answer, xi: 5757.0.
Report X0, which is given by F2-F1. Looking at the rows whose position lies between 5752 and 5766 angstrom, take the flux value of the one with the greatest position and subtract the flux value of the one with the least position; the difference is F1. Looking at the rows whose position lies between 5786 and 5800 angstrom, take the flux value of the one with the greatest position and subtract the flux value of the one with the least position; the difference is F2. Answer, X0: -0.1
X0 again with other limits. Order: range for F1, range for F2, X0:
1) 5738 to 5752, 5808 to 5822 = 0.7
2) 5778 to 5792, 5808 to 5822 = 0.3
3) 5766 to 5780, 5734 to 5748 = 0.0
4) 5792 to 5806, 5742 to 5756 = -0.7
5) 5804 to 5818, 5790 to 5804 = 0.2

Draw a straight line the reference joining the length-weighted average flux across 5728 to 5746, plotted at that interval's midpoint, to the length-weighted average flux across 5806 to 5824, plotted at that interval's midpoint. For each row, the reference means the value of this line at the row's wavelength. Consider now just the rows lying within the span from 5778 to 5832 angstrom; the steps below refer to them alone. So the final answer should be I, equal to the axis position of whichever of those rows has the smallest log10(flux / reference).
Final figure 5797.0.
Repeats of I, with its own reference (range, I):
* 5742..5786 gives 5753.0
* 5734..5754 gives 5753.0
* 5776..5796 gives 5783.0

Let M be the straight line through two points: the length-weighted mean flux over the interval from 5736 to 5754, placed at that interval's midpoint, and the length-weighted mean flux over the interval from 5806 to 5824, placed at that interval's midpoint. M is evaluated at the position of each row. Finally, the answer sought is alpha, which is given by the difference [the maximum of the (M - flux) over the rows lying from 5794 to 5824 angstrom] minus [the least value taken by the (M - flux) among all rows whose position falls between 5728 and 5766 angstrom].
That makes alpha 0.61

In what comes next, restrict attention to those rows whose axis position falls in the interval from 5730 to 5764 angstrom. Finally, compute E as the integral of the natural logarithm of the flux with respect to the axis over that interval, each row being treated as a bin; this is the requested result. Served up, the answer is 51.37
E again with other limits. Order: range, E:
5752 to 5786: 50.95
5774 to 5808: 50.55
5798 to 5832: 51.49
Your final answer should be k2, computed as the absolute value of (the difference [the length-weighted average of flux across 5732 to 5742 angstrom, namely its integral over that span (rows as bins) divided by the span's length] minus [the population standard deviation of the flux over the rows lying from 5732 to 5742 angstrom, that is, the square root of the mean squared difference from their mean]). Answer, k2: 4.65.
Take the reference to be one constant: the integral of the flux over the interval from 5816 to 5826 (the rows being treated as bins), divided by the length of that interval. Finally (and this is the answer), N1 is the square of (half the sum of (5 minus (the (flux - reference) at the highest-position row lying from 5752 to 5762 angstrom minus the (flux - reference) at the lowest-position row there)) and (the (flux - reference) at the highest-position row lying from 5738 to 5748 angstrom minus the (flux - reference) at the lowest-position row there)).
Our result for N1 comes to 5.5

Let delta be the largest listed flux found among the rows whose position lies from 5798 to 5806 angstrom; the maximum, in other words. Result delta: 4.757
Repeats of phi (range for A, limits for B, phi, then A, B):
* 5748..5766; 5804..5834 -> -4.320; 4.45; 0.134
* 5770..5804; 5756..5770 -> -4.319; 4.43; 0.113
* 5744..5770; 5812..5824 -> -4.384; 4.49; 0.107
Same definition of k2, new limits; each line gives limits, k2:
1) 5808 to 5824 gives 4.31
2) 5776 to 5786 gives 4.24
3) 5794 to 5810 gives 4.24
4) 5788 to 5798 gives 4.26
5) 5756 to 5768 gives 4.43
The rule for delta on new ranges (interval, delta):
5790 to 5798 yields 4.461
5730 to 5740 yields 4.728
